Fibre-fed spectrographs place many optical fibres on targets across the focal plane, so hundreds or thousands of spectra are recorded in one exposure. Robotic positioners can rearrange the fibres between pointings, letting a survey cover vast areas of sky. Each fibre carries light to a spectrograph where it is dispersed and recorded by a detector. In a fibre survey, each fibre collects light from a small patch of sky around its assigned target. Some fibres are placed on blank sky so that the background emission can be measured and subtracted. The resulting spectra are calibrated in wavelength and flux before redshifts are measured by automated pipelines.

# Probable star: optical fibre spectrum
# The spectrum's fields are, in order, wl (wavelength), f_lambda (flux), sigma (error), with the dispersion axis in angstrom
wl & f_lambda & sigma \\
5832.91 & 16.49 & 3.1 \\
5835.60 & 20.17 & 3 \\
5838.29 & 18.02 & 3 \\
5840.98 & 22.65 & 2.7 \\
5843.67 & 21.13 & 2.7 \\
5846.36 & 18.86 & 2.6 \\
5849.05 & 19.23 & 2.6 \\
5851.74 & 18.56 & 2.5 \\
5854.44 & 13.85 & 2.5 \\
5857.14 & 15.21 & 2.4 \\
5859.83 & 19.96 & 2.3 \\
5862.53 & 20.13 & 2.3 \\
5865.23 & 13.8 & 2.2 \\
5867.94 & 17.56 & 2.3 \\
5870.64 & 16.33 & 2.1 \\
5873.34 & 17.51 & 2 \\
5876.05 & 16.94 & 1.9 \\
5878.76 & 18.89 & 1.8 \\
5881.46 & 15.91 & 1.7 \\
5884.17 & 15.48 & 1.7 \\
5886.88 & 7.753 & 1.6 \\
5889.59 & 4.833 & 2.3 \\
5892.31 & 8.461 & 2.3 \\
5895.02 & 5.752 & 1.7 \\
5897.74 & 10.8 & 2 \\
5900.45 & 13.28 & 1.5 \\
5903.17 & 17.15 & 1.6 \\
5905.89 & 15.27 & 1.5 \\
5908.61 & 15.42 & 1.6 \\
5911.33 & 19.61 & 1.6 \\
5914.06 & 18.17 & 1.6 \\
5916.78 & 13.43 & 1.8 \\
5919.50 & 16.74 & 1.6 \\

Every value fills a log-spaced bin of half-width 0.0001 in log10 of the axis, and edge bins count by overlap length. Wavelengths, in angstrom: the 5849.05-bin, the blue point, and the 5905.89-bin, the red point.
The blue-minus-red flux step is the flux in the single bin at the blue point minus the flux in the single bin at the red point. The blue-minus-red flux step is 4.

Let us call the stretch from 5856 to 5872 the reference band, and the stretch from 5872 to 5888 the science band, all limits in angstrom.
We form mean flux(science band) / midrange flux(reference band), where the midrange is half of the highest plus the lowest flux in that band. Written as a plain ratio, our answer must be 0.91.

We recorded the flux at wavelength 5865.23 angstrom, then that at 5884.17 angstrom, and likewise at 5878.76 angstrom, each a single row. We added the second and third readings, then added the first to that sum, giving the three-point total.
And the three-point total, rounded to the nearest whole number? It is 48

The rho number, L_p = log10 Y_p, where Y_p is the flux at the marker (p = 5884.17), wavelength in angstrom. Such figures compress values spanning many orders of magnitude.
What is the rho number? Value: 1.19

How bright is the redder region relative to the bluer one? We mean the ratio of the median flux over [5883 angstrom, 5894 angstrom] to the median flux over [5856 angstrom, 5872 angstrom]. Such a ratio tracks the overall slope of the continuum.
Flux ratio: 0.48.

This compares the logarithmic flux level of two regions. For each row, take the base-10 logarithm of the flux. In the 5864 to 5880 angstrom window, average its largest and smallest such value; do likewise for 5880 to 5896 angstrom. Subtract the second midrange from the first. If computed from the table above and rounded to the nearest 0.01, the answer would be 0.27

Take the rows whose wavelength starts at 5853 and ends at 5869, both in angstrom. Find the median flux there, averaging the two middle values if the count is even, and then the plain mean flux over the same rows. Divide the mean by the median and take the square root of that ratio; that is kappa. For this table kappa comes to 1.011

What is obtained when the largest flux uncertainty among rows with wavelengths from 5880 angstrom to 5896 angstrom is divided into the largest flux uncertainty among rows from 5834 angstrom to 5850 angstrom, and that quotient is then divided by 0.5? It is 2.61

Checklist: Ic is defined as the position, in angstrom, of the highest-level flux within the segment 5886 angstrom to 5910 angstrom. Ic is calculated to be 5903.17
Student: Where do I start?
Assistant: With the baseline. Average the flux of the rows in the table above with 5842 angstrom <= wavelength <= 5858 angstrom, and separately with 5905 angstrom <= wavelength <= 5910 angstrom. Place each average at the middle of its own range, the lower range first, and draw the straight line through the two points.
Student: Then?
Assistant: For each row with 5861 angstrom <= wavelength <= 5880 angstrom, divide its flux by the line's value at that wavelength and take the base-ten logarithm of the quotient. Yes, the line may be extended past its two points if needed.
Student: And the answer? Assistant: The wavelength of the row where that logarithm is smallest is 5865.23 angstrom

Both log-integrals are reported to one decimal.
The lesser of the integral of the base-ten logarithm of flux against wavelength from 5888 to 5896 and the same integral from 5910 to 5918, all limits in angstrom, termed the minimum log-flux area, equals 6.4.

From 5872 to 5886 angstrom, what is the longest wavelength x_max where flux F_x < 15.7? 5884.17 angstrom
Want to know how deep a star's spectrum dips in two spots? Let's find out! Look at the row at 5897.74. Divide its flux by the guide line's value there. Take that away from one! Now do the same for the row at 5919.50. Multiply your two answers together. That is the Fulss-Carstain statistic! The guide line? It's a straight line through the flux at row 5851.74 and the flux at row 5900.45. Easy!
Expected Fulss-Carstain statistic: -0.10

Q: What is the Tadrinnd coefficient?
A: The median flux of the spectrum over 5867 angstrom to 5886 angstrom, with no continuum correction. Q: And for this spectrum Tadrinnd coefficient 16.9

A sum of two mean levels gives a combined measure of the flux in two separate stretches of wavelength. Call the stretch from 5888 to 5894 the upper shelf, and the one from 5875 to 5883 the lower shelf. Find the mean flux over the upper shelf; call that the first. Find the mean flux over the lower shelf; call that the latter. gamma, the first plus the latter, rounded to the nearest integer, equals 24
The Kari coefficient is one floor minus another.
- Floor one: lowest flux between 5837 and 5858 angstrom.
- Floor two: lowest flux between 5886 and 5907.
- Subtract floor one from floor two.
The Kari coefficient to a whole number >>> -9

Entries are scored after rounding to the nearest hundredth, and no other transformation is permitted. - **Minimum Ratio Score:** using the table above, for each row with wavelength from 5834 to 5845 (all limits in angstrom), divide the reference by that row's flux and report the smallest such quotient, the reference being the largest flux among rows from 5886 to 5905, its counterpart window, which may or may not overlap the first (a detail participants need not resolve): 0.76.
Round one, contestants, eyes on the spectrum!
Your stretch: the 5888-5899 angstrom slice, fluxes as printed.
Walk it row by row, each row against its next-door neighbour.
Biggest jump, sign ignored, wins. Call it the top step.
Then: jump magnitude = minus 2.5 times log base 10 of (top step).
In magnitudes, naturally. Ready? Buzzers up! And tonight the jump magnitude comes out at -1.76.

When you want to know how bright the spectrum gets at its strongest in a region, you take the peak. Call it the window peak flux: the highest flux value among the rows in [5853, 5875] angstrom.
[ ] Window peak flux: 20.13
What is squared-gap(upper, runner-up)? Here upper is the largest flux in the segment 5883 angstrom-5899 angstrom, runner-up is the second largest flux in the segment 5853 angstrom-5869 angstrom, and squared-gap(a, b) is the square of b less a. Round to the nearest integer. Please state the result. 20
